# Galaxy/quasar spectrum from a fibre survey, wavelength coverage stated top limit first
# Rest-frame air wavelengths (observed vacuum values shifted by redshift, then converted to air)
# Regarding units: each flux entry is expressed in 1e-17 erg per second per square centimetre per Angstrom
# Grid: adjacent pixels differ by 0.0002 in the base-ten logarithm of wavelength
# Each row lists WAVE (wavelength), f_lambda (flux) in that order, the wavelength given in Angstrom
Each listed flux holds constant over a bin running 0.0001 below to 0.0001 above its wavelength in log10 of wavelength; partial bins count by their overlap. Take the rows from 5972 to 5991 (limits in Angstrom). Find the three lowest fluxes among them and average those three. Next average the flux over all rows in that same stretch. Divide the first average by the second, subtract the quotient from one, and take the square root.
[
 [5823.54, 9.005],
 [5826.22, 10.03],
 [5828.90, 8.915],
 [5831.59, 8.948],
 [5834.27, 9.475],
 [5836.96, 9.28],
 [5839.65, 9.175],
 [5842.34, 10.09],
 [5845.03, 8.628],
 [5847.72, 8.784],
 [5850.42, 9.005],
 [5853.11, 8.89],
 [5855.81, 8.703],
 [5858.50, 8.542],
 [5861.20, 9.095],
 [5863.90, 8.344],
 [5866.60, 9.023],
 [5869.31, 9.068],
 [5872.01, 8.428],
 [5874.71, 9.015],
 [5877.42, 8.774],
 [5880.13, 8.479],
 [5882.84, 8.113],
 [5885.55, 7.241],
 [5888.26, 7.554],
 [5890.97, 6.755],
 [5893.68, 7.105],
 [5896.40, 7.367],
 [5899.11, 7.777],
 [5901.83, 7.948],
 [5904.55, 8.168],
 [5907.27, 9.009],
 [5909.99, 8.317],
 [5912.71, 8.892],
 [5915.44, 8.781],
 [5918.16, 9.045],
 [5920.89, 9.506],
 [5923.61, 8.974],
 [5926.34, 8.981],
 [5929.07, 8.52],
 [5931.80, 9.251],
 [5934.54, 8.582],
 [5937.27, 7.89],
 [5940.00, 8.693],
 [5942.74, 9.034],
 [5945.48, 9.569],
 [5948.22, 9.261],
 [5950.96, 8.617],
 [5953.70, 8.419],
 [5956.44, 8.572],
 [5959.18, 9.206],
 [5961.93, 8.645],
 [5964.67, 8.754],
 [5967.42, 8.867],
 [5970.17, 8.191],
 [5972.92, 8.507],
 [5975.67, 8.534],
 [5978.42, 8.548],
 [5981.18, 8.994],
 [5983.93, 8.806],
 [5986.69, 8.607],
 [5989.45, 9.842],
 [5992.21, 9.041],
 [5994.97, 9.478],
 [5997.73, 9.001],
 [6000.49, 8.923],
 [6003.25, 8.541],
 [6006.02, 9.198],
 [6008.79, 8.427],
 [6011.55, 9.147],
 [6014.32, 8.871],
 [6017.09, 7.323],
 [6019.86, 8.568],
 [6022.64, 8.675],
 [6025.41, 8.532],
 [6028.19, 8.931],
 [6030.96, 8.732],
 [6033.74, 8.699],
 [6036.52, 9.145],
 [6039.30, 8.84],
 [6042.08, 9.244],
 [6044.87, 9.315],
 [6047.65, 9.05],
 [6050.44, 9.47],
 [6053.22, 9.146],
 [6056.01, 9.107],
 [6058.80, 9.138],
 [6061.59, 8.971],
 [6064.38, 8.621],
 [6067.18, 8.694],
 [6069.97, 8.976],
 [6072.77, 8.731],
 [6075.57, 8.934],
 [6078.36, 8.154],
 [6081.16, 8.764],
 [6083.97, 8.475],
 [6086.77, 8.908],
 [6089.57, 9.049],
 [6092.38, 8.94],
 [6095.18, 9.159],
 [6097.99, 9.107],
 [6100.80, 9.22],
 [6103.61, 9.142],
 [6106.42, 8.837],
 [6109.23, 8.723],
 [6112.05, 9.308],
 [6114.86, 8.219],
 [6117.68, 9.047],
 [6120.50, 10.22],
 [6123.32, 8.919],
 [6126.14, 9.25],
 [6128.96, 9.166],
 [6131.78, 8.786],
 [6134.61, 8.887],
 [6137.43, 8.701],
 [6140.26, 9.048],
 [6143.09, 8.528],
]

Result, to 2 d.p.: 0.19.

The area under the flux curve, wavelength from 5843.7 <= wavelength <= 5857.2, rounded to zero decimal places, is 119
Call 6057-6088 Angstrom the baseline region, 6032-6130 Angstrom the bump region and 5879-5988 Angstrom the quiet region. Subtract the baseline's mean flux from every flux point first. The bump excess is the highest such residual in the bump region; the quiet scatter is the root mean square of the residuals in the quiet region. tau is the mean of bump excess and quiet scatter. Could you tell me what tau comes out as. 1.07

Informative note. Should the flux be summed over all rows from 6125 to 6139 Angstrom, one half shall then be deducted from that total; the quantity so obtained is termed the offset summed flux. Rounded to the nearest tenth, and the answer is 44.3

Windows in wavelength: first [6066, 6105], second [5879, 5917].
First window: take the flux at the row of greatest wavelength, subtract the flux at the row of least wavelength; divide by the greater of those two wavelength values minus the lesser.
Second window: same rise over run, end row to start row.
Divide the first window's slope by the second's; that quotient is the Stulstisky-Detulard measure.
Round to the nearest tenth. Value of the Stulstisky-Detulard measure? 1.4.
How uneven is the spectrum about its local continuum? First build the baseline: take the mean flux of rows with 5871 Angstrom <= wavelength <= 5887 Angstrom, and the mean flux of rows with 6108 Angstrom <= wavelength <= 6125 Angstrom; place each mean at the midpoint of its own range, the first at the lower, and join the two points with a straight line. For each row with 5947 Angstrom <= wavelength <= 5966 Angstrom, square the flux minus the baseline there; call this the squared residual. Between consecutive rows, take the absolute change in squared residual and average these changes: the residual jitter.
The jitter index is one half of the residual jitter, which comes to 0.11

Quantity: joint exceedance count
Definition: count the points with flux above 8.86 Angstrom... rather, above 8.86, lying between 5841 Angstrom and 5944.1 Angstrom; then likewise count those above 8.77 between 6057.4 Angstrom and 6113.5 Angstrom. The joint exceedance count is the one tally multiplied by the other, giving 195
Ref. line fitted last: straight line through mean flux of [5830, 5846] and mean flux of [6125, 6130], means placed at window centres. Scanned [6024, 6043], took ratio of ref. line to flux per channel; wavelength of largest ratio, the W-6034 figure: 6025.41 Angstrom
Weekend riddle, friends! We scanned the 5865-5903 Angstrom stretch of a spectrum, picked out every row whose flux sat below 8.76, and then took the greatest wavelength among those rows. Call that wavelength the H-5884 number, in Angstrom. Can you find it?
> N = 5901.83 Angstrom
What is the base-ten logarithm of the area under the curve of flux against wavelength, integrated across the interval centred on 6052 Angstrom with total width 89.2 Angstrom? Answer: 2.9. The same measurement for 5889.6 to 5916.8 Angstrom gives 2.3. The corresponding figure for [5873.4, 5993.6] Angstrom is 3.0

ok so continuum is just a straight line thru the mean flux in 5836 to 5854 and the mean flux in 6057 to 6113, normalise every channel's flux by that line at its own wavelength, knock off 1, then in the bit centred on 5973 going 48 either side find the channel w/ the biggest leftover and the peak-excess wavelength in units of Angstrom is 5989.45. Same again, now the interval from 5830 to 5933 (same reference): 5842.34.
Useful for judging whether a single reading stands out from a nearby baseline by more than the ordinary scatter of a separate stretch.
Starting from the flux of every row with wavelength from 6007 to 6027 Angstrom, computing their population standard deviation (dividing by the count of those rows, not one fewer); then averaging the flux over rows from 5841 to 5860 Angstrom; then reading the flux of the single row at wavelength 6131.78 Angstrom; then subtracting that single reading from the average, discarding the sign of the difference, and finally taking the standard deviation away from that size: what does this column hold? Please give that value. -0.37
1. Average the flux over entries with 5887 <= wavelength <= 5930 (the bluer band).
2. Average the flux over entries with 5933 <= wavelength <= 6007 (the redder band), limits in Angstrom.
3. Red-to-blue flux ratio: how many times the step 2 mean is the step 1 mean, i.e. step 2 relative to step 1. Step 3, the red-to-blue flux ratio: 1.06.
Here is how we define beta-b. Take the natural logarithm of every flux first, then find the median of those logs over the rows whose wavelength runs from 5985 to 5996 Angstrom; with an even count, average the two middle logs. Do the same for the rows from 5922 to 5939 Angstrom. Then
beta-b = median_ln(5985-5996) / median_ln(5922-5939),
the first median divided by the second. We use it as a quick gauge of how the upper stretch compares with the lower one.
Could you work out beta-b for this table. 1.02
